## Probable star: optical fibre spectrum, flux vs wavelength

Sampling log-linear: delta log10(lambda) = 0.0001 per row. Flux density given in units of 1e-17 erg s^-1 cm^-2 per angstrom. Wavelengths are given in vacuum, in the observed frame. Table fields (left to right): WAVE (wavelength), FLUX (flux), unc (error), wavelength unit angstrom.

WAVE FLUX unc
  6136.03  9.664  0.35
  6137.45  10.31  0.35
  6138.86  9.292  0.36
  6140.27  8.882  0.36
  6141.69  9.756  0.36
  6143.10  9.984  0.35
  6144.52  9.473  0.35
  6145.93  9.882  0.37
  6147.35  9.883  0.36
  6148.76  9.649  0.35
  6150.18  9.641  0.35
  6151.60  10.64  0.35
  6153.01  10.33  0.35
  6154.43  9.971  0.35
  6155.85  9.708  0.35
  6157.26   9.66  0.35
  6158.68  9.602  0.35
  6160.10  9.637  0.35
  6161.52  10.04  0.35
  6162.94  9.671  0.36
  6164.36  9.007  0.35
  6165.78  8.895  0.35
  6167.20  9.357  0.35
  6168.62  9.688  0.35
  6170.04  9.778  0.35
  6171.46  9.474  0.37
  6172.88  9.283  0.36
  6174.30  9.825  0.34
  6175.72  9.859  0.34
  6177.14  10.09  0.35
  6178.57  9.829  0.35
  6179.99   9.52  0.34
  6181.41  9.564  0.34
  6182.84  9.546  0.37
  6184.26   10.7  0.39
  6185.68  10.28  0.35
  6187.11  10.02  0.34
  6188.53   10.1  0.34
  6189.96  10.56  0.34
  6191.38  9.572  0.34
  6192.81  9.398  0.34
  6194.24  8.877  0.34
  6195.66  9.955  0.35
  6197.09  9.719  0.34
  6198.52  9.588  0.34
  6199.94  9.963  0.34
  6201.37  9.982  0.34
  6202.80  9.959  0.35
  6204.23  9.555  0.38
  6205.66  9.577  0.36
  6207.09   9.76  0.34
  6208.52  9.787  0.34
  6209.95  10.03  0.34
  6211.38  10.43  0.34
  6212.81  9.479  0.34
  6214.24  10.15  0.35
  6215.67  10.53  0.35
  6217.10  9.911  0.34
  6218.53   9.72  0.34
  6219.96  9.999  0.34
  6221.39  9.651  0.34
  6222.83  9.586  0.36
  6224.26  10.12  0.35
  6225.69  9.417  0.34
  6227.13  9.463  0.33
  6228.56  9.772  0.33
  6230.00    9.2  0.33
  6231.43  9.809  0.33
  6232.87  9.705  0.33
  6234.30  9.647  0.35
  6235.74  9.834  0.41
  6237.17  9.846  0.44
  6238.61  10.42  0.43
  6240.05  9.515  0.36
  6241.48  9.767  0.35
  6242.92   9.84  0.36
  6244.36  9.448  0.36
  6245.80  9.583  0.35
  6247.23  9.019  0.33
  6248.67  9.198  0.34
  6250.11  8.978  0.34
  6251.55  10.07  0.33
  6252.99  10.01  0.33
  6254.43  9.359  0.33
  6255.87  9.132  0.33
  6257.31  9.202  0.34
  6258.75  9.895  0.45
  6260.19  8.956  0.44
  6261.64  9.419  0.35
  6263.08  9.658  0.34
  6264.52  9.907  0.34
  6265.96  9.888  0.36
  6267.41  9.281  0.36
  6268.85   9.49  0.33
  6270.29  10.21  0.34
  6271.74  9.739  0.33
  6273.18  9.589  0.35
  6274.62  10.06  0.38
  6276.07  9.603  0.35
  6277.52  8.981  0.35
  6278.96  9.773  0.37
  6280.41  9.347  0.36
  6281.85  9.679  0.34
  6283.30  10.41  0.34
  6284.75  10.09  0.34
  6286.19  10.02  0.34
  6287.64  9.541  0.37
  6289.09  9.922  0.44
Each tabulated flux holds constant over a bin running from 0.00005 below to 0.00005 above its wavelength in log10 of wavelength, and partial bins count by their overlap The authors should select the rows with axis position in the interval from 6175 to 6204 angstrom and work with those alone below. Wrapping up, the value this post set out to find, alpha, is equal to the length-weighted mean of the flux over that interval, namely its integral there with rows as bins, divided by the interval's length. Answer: 9.85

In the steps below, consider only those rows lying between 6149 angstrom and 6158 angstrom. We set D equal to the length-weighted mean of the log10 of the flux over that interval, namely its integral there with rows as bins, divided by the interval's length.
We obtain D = 1.00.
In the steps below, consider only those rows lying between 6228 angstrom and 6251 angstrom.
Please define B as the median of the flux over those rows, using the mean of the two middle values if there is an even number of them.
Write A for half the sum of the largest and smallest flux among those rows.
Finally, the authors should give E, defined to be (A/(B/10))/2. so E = 5.01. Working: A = 9.70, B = 9.68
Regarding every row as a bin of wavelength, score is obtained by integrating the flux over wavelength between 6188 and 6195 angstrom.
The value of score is 67.8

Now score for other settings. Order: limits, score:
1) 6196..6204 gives 78.6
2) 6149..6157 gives 80.1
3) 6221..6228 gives 67.5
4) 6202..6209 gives 68.0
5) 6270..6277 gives 68.5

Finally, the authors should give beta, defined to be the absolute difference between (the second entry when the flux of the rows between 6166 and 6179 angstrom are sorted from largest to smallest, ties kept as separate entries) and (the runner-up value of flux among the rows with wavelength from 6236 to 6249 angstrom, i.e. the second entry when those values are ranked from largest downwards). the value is 0.0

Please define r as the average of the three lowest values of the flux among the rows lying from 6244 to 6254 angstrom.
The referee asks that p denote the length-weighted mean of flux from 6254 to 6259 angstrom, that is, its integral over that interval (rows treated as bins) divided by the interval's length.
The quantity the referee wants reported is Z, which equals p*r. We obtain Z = 84.8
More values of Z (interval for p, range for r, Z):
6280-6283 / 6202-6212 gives 93.1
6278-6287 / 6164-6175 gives 89.4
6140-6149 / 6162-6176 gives 87.7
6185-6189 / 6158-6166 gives 92.9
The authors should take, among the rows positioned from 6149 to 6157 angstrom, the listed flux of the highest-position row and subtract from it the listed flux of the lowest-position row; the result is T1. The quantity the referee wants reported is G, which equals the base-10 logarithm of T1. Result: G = -1.17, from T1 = 0.1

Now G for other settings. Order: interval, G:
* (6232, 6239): -0.15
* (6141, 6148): -0.90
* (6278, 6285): -0.50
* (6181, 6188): -0.34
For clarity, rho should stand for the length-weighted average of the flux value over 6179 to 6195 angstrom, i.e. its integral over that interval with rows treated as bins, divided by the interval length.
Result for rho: 9.83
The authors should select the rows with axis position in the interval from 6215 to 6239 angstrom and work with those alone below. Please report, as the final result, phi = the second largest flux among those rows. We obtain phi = 10.42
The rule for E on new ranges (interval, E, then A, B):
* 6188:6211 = 4.97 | 9.72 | 9.77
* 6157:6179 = 4.91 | 9.49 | 9.67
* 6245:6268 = 5.07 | 9.51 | 9.39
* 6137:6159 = 5.01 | 9.76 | 9.73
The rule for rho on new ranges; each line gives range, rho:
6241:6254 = 9.54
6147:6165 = 9.80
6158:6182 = 9.60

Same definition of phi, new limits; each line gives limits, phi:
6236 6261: 10.07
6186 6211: 10.1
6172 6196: 10.56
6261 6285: 10.21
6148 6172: 10.33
